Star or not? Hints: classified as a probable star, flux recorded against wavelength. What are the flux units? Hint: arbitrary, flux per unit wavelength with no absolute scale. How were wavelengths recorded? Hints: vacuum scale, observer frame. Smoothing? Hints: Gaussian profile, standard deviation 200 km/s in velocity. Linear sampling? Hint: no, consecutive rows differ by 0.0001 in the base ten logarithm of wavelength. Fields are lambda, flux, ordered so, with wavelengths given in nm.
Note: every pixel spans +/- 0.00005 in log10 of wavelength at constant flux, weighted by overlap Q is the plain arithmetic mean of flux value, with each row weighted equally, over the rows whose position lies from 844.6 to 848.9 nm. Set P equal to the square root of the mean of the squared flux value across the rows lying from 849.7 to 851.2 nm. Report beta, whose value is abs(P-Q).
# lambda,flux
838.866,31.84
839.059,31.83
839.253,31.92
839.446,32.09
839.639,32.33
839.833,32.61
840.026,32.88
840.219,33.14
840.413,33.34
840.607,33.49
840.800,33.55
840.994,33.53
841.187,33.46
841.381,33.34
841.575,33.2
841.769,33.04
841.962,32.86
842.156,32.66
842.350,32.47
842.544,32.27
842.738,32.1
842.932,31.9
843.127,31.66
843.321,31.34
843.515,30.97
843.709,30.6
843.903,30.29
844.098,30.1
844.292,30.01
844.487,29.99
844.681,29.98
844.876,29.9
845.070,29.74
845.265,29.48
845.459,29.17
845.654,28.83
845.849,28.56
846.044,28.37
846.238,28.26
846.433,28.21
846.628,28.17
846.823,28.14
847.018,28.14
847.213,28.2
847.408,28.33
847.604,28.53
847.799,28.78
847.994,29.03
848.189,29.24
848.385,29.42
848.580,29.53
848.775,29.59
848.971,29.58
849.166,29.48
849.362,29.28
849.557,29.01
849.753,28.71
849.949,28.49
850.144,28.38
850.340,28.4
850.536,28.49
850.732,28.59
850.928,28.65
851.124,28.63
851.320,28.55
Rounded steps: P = 28.5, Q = 28.9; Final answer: 0.3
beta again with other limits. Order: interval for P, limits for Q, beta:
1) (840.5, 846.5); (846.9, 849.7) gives 2.1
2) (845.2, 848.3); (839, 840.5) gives 3.9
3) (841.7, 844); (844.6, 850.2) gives 2.9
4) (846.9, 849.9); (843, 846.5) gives 0.8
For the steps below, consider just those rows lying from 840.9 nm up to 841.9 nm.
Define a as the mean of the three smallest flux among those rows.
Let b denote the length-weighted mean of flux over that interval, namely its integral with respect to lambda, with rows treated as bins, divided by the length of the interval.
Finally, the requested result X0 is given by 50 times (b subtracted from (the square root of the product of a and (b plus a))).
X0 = 683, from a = 33.2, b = 33.3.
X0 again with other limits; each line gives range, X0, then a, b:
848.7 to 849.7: 603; 29.3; 29.3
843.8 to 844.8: 619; 30.0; 30.1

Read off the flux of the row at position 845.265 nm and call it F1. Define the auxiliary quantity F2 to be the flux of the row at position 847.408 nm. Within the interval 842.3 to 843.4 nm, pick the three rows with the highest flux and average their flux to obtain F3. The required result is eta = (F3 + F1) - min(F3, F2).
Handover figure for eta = 33.4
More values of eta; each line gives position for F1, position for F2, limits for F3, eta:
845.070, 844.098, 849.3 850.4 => 29.7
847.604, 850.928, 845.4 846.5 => 28.7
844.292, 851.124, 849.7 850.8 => 30.0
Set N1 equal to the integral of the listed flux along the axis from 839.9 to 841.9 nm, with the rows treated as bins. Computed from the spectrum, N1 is 67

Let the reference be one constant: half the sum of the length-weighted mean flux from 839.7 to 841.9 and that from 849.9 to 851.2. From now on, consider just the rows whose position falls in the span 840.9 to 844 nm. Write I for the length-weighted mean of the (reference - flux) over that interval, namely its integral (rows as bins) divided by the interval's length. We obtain -1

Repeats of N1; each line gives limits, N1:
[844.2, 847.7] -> 101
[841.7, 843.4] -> 55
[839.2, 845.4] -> 198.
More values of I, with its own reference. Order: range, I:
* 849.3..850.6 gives 2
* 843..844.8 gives 0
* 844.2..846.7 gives 2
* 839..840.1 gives -1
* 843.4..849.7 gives 2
